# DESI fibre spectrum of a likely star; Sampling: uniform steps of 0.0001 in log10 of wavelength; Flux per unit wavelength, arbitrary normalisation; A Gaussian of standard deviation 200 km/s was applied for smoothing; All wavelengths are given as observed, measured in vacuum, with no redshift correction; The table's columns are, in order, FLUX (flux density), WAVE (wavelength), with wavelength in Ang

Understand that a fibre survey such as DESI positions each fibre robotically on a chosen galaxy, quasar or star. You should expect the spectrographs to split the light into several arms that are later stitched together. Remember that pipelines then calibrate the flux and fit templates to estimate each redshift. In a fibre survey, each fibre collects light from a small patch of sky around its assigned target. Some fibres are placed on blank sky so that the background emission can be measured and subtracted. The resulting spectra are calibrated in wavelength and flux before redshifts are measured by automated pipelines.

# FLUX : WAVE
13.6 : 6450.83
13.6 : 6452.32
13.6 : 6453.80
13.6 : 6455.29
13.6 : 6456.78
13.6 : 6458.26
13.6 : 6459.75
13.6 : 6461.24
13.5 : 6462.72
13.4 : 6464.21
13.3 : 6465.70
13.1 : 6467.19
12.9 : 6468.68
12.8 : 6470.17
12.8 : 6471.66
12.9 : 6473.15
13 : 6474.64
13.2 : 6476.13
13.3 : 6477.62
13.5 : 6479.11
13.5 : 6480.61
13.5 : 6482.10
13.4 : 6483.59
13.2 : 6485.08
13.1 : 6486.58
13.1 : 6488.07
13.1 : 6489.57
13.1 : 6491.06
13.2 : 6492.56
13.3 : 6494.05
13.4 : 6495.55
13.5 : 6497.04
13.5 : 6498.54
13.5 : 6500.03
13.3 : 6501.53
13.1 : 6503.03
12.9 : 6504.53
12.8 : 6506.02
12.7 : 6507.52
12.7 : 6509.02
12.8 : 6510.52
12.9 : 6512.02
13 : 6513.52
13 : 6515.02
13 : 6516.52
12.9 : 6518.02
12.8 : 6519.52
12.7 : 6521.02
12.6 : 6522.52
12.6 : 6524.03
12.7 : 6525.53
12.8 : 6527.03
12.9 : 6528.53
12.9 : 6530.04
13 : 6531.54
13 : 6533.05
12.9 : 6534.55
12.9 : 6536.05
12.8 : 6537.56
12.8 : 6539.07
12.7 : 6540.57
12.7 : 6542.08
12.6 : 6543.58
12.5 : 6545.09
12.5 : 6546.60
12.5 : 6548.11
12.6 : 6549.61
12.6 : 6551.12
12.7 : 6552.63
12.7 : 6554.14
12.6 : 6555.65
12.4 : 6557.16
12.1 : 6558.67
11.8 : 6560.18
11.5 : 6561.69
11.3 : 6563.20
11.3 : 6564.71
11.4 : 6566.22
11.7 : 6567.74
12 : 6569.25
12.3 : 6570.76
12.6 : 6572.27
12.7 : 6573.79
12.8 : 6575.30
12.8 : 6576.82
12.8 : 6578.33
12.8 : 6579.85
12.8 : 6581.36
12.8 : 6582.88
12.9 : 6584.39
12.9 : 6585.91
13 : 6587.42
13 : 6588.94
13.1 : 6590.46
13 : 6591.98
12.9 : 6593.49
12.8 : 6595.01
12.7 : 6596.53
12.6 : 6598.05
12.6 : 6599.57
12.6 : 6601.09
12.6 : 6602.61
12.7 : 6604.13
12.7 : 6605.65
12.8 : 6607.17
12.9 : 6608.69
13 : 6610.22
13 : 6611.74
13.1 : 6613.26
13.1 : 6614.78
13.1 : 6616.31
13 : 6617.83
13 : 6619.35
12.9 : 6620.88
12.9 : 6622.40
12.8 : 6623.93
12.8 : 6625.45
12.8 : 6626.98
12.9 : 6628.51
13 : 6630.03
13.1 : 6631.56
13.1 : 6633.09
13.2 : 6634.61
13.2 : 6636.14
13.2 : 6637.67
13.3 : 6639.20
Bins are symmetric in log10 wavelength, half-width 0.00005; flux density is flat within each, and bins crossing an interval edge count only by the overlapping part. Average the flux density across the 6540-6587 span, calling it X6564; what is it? 12.4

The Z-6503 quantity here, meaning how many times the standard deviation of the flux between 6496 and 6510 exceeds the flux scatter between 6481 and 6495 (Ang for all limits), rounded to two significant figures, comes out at 2.3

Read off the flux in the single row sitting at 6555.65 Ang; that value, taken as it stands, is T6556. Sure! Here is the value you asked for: 12.6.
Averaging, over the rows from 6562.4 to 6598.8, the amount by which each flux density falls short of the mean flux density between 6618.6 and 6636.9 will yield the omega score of 0.43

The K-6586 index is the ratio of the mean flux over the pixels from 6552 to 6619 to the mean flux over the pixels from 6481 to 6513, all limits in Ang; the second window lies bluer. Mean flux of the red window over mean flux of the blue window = 0.96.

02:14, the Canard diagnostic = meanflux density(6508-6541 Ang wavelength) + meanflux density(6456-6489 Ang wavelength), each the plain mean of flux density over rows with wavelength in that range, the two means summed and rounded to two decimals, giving 26.10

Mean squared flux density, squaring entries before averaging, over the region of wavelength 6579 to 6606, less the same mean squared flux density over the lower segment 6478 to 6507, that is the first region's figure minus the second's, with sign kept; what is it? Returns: -12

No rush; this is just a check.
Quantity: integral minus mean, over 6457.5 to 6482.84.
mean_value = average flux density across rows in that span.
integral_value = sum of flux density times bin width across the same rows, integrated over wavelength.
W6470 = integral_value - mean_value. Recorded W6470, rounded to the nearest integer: 323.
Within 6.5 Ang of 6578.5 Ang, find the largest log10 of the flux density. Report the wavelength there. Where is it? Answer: 6584.39 Ang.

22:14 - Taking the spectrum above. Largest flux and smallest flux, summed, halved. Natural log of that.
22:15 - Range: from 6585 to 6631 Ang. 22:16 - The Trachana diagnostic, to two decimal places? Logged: 2.55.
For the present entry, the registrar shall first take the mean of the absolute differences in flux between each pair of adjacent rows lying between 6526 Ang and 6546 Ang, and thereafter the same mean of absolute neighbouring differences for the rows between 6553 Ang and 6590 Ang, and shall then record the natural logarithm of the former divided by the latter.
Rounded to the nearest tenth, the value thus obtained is -0.8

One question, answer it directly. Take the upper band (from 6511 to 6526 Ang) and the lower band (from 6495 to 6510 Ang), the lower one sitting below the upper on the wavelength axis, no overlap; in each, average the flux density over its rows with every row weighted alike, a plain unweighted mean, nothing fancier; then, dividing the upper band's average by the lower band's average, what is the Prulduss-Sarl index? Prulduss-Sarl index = 0.98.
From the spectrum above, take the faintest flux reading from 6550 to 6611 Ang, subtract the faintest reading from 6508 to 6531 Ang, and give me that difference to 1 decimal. -1.3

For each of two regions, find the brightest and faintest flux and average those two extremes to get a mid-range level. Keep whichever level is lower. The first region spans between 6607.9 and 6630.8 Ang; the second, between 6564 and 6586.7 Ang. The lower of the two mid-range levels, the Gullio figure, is 12.1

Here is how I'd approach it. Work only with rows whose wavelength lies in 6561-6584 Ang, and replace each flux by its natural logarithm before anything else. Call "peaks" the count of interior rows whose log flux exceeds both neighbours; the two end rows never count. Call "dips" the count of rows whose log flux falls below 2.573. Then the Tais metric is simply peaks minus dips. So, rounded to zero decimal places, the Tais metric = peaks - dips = -15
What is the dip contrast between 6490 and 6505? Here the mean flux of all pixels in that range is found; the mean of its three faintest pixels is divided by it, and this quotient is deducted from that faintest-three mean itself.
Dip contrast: 12.1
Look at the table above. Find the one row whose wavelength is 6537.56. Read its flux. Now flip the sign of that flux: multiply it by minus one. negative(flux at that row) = -12.8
